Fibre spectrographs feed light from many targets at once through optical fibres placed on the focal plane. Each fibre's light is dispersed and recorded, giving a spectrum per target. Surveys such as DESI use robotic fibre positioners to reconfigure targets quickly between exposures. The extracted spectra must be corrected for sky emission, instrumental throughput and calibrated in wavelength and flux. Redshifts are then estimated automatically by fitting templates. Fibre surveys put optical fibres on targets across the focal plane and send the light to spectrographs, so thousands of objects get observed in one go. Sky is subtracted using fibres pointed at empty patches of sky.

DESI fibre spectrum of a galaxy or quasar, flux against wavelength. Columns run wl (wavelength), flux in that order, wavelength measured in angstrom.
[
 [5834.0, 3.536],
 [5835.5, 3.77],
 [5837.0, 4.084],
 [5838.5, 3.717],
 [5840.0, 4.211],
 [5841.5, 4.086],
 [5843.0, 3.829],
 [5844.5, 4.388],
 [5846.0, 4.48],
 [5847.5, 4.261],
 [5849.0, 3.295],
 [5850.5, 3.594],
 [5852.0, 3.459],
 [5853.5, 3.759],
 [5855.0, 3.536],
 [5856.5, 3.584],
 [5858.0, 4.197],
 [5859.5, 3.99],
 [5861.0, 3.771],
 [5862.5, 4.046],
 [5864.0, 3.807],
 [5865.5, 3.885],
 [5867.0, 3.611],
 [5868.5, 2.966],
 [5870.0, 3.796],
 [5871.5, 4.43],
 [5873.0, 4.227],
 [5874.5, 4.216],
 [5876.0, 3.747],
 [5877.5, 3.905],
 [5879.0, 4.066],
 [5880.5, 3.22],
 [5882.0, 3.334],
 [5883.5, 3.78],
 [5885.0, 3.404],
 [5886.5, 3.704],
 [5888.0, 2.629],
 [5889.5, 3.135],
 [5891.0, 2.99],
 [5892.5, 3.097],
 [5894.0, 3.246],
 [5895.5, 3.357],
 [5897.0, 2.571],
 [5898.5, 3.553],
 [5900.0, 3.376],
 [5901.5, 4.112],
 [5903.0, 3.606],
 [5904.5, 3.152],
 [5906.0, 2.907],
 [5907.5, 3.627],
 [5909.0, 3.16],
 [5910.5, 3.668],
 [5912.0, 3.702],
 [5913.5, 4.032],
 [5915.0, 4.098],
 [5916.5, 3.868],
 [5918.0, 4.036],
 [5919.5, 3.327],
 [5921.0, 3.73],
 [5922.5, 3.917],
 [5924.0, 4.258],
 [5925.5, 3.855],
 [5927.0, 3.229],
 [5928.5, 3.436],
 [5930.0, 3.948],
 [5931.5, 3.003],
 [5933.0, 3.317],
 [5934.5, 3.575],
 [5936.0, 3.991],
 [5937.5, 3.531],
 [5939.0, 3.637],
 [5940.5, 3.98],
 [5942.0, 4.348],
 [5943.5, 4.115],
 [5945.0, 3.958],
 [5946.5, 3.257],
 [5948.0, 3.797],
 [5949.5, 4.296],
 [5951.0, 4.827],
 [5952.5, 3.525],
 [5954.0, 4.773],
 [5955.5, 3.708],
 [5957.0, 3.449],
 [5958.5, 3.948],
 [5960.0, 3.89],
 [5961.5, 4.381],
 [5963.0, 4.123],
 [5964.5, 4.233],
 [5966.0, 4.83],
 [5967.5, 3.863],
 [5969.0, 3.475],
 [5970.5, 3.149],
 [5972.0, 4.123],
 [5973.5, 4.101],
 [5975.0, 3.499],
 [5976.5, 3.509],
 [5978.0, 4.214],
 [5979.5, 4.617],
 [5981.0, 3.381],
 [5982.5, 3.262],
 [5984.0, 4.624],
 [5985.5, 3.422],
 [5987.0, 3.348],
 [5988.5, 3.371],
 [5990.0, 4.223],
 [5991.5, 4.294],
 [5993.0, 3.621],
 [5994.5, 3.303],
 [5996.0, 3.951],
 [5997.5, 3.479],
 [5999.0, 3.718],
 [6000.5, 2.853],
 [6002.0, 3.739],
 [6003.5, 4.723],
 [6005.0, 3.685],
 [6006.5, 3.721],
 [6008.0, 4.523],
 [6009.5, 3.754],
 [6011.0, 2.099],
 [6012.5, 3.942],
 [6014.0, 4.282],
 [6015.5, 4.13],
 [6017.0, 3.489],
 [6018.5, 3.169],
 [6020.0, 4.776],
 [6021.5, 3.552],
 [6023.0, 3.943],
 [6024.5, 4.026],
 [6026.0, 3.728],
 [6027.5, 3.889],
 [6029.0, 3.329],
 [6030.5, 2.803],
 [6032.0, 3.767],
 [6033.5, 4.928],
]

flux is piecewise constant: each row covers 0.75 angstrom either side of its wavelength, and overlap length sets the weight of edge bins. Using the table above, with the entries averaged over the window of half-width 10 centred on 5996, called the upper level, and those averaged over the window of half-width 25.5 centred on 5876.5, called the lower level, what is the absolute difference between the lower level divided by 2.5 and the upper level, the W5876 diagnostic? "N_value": 2.27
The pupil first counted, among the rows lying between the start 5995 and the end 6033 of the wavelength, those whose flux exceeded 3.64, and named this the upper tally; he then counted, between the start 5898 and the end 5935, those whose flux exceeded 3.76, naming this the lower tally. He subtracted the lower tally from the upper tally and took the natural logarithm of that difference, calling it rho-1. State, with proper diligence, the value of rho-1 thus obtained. 2.1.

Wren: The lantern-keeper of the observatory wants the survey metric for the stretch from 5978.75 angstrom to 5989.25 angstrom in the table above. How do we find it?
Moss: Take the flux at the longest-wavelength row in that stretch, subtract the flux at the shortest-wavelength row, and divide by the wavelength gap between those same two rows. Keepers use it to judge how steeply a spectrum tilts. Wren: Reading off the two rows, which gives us -0.14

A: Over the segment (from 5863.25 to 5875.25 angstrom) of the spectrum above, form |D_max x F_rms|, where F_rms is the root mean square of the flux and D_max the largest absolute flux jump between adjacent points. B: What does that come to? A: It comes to 3.2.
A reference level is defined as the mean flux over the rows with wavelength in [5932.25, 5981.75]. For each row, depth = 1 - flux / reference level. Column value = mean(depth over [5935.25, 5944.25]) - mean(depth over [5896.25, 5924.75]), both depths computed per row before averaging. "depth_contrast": -0.08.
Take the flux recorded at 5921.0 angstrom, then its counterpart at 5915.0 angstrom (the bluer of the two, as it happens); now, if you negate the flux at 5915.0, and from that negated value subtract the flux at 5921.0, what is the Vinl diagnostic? -7.8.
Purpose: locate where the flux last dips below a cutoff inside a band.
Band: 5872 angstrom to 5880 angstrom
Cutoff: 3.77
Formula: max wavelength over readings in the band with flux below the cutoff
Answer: 5876.0 angstrom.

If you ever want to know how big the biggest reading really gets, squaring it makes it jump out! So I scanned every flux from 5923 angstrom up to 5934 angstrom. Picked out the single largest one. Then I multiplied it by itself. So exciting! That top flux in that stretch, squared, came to 18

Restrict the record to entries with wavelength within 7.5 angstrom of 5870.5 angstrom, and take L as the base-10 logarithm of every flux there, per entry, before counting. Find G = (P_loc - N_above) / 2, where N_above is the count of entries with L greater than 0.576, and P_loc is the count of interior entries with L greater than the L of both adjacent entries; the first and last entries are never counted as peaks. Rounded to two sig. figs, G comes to -2.5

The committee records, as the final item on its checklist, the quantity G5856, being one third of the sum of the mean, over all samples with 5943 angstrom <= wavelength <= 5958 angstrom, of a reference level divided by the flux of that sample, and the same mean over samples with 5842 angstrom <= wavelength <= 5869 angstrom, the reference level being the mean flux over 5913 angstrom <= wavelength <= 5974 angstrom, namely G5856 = 0.67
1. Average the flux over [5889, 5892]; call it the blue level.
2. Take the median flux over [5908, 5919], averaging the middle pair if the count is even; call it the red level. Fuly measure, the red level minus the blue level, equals 0.81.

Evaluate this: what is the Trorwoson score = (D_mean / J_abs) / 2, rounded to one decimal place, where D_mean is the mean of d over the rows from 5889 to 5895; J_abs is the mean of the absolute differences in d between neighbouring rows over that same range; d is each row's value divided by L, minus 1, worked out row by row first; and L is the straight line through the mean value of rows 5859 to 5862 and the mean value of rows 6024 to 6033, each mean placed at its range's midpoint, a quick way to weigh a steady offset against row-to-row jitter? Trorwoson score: -2.6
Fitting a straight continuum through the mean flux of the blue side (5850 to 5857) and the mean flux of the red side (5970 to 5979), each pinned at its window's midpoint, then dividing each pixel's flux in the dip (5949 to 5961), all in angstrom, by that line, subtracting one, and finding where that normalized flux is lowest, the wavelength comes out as 5957.0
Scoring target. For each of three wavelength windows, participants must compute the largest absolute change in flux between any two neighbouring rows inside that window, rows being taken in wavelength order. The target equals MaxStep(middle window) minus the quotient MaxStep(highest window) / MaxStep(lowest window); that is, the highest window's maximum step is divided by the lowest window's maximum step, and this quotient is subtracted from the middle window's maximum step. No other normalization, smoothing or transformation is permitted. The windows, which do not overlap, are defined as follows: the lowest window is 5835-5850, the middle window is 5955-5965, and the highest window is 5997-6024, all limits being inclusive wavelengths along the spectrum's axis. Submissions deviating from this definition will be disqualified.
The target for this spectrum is -1.41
